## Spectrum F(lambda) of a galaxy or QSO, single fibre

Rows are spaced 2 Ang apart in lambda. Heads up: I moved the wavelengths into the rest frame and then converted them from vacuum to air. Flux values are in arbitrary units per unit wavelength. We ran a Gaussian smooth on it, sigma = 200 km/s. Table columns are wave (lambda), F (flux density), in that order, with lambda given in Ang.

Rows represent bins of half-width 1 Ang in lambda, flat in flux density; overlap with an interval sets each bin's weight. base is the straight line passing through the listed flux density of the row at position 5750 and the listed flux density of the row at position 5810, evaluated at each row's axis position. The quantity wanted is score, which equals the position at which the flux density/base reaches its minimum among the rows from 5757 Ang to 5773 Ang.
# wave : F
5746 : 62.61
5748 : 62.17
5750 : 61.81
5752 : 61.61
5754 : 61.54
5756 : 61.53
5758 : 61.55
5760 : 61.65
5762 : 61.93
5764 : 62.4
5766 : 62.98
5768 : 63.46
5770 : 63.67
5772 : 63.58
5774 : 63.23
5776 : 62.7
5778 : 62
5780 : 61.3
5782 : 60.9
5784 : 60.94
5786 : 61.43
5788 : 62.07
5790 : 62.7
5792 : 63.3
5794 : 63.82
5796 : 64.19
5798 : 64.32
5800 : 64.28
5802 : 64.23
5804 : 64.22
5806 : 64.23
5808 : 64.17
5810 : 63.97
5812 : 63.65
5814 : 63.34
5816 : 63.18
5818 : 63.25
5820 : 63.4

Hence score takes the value 5758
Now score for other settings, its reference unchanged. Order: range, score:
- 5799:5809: 5808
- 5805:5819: 5818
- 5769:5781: 5780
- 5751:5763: 5758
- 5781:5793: 5784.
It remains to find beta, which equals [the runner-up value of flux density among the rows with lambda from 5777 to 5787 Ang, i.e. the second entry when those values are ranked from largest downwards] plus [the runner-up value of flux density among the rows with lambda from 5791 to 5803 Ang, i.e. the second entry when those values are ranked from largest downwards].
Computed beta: 126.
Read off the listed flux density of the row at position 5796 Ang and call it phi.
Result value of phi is 64.19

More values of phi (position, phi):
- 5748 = 62.17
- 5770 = 63.67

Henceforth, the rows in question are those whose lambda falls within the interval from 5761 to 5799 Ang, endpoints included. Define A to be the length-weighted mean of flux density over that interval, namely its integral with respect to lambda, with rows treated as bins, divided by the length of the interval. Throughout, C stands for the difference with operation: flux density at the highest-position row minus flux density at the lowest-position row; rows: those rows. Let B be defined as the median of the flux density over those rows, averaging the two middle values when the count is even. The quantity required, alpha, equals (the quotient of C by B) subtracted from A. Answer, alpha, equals 62.6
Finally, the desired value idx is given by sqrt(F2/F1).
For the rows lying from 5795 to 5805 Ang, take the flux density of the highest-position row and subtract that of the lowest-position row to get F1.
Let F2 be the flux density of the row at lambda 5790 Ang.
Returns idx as 45.7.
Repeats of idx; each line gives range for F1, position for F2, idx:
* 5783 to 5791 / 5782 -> 5.9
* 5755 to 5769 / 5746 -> 5.7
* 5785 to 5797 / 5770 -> 4.8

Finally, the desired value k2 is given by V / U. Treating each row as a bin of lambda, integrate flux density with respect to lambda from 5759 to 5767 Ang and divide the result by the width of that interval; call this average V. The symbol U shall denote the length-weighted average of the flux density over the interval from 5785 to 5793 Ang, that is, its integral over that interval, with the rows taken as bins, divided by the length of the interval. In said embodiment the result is 1.00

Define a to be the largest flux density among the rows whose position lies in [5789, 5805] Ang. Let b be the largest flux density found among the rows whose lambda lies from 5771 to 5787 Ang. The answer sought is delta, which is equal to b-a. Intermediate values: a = 64.32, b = 63.58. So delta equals -0.7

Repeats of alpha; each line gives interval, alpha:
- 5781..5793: 61.9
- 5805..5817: 63.8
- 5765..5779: 63.1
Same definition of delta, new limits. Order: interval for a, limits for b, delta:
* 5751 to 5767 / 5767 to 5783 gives 0.7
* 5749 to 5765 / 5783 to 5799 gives 1.9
